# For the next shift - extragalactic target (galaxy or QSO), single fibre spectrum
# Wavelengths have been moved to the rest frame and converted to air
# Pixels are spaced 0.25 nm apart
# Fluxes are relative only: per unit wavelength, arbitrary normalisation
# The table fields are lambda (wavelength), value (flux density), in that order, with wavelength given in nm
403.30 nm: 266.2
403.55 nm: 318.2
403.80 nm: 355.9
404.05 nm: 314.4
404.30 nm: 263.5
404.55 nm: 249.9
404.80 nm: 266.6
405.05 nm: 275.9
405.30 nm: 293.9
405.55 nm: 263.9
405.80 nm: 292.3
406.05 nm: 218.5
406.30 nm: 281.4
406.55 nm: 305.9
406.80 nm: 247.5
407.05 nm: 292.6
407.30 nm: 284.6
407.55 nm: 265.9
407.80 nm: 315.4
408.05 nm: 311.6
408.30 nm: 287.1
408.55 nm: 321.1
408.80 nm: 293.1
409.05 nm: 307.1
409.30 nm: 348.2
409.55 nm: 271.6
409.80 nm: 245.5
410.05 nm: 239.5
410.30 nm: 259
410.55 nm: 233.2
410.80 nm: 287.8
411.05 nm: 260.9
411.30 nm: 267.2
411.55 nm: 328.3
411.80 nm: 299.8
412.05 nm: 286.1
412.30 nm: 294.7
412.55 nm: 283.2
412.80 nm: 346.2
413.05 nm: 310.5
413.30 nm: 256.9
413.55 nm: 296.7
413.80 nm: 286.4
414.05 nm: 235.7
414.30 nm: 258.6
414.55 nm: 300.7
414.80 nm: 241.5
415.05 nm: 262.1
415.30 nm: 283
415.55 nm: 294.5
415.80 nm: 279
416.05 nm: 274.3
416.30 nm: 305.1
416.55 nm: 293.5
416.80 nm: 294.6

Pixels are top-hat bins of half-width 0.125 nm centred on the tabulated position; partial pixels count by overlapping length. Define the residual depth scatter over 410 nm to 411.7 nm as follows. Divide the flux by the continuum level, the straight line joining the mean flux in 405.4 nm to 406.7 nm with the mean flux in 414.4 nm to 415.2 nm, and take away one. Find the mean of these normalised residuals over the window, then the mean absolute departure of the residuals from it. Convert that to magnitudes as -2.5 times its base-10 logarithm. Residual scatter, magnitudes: 2.67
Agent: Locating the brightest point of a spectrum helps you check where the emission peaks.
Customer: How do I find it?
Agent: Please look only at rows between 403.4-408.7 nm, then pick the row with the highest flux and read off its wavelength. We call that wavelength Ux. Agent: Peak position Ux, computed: 403.80 nm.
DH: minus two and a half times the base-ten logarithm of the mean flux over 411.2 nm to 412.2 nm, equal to -6.18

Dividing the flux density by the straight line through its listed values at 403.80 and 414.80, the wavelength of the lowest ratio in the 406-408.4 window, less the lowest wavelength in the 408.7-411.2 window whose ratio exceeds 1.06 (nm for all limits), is -3.25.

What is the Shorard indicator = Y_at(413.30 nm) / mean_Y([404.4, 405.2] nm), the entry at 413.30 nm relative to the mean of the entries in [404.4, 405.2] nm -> 0.97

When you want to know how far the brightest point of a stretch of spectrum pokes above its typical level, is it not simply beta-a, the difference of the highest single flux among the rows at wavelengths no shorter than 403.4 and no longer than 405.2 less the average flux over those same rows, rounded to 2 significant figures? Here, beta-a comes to 64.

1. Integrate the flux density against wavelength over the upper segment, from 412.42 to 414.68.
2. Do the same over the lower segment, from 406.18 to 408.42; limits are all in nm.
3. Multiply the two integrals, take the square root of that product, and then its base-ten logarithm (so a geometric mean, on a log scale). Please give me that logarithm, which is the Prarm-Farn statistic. 2.81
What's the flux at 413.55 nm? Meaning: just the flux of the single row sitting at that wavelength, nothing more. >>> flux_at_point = 296.7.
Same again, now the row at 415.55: 294.5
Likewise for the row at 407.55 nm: 265.9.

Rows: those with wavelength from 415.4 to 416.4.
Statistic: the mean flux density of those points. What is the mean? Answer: 288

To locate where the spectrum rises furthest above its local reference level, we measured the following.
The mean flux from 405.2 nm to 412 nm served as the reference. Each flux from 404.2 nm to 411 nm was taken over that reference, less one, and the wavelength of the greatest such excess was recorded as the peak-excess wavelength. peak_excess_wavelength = 409.30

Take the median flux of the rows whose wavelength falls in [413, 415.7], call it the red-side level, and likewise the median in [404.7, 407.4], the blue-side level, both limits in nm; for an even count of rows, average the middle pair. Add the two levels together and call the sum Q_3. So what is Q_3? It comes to 564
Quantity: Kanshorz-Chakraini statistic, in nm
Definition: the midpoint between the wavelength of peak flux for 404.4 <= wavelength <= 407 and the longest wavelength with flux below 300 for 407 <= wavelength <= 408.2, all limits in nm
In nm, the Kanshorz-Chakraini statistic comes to 407.05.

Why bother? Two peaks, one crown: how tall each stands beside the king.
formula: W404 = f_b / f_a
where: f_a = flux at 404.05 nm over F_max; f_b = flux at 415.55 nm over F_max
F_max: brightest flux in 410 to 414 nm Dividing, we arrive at 0.94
